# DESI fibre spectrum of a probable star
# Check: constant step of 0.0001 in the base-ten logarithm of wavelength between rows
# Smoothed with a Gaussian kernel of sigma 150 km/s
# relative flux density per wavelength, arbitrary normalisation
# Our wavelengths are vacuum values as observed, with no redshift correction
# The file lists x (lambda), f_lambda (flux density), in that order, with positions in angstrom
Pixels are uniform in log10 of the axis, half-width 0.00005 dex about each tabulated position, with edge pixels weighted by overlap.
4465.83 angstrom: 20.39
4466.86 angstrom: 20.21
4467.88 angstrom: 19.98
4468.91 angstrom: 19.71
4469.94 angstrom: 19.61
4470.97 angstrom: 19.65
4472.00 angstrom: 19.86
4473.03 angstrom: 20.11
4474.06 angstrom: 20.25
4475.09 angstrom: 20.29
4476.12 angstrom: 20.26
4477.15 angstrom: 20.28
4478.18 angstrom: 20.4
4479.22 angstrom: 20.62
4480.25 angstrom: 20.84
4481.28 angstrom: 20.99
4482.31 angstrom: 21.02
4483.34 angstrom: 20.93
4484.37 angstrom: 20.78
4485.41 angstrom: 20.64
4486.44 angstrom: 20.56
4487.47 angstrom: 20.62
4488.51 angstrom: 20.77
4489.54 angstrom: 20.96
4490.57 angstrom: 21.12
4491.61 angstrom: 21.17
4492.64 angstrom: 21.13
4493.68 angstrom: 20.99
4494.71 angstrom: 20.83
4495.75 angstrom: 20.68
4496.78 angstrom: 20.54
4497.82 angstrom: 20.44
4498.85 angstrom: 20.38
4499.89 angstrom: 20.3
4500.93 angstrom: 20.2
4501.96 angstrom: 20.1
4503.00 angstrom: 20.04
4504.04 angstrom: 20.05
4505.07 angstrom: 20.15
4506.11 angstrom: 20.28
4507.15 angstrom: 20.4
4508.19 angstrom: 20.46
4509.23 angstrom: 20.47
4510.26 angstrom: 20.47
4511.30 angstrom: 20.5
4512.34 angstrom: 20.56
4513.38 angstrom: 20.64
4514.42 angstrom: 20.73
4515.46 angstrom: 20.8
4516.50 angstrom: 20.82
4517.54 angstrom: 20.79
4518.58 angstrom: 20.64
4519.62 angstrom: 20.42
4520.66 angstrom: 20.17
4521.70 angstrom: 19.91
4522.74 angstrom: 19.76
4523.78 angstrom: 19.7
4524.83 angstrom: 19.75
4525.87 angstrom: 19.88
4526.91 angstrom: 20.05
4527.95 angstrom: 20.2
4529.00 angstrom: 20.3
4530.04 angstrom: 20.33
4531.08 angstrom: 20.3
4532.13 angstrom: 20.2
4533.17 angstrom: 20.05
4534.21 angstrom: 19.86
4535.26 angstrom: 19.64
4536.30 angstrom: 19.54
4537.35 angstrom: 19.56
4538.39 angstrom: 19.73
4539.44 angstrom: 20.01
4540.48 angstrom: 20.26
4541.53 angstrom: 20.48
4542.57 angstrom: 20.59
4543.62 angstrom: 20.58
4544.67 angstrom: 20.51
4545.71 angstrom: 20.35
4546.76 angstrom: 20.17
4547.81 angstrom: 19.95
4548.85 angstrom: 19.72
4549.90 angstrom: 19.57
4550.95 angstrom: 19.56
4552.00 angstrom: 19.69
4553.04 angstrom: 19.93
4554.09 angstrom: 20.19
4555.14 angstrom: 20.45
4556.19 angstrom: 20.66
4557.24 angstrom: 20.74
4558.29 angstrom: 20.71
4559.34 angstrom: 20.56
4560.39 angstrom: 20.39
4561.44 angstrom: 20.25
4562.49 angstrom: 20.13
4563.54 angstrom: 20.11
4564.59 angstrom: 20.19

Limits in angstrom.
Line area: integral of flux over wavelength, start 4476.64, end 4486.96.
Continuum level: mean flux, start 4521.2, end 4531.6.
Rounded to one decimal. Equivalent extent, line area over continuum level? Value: 10.7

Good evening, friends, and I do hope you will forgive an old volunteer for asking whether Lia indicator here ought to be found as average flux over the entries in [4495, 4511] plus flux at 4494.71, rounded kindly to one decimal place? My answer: 41.2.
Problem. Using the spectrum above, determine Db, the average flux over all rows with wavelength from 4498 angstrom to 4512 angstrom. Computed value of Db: 20.3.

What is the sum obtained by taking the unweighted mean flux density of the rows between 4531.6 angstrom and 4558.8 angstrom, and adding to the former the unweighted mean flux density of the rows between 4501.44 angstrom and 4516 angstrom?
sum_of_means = 40.5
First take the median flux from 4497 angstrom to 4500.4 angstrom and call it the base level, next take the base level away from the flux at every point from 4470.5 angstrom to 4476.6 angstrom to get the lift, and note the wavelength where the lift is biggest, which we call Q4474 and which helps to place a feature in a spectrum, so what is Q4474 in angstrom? 4475.09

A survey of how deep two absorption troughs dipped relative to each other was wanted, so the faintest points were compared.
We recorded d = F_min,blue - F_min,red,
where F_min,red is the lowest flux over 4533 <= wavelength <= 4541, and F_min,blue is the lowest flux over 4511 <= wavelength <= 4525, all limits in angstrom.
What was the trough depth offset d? 0.16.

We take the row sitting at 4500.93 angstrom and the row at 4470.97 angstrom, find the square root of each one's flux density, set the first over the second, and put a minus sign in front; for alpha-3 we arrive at -1.01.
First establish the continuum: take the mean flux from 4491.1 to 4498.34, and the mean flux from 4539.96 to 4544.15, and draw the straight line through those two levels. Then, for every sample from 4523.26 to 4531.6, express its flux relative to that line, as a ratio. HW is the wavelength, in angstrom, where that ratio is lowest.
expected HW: 4523.78 angstrom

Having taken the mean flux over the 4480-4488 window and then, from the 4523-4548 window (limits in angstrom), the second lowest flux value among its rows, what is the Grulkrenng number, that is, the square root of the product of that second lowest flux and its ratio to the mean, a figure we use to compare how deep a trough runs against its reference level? 4.29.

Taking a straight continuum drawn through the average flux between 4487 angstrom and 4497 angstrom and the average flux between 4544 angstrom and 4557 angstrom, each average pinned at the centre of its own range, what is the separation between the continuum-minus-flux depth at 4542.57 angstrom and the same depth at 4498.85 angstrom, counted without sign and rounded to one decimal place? 0.8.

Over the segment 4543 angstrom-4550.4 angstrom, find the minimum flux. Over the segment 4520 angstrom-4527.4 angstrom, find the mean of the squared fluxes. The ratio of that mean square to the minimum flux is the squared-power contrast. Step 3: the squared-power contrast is 20.2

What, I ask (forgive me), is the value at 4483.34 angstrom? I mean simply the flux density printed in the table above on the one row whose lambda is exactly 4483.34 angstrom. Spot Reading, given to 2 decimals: 20.93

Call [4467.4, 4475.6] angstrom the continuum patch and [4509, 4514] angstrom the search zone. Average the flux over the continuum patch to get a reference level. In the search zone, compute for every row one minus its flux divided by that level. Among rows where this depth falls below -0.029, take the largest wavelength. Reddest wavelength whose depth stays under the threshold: 4513.38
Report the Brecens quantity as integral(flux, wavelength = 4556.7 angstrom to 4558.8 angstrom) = 43.5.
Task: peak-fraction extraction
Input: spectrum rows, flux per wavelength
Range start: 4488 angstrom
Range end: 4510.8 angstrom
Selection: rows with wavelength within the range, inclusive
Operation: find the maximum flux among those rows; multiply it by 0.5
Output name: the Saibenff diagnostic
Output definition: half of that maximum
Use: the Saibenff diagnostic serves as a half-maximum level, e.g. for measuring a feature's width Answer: 10.6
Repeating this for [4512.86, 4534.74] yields 10.4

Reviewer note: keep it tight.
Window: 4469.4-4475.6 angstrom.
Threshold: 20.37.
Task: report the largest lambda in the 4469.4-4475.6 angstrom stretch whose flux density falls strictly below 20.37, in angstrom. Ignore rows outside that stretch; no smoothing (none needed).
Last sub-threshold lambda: 4475.09 angstrom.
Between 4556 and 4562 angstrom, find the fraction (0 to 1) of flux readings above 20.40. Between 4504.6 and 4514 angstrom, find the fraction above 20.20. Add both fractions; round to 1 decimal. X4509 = 1.6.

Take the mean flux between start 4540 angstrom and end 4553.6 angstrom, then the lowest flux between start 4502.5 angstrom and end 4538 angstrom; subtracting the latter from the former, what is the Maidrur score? 0.6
